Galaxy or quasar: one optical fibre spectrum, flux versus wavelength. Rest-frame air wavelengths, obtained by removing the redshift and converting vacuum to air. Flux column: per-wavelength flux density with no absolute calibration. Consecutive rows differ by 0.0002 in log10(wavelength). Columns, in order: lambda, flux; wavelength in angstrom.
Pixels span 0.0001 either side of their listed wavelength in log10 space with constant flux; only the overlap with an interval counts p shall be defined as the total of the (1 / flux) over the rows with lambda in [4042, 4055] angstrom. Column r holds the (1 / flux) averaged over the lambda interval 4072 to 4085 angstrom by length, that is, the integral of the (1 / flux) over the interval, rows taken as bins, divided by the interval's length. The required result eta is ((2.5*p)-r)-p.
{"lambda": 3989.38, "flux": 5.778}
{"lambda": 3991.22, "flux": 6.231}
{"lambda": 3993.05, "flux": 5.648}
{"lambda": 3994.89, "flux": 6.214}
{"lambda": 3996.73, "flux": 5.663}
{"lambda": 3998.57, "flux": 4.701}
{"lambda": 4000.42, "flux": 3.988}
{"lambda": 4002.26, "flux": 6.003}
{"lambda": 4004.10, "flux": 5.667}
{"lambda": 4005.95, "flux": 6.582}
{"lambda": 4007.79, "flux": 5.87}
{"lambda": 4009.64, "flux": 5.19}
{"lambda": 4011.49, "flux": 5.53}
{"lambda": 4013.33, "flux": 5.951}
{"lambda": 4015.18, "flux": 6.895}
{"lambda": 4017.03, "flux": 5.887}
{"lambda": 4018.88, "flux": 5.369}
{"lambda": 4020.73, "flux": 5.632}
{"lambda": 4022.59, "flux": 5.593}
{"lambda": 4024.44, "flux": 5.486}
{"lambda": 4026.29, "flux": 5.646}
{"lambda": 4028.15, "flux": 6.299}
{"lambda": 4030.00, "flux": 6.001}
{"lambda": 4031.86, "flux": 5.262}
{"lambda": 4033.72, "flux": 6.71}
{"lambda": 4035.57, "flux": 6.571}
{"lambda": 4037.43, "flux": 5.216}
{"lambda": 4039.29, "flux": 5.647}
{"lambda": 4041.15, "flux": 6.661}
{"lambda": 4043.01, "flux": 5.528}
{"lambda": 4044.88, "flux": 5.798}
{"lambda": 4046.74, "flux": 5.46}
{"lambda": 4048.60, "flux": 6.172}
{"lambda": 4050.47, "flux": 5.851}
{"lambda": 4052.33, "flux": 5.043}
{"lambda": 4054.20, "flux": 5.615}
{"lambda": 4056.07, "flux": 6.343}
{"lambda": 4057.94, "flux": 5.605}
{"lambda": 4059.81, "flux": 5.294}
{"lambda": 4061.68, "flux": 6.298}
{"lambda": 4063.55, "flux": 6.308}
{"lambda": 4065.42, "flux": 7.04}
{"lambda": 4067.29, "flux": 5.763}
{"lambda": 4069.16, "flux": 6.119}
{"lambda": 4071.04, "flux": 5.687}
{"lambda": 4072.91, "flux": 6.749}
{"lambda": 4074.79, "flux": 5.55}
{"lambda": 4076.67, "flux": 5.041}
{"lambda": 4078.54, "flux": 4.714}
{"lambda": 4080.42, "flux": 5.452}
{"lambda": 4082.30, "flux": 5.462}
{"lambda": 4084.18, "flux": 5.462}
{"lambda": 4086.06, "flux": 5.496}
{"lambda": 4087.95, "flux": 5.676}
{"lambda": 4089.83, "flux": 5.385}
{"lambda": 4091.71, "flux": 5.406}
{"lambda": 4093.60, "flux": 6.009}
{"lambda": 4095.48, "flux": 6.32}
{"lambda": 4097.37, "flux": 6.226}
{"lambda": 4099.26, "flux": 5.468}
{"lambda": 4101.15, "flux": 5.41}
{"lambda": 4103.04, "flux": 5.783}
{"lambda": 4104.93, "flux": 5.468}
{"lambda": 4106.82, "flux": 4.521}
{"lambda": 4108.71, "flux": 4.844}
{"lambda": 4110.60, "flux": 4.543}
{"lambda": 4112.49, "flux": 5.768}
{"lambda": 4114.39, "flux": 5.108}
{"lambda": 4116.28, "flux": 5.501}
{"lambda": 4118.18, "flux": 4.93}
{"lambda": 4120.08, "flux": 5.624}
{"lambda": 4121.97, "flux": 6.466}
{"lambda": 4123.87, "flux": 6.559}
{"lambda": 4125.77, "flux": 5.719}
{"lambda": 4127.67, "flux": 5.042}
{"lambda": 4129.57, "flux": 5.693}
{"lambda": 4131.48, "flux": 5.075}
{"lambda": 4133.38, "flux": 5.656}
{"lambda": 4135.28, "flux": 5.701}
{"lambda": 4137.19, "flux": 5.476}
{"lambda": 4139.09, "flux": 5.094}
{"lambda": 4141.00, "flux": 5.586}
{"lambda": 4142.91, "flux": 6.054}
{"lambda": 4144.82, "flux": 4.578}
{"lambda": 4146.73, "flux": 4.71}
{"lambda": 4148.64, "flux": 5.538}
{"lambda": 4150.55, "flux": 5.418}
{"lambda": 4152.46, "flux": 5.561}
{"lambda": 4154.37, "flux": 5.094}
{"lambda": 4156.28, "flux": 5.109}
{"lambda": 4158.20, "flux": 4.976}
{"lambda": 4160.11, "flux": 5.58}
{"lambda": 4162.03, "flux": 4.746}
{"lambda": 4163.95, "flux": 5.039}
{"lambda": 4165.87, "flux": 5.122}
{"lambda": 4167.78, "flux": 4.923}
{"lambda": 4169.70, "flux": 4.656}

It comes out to 1.68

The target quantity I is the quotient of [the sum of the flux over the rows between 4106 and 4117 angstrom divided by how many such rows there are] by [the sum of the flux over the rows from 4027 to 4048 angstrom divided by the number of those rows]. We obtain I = 0.85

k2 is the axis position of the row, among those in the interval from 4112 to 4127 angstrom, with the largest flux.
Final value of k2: 4123.87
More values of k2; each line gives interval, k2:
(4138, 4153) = 4142.91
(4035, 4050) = 4041.15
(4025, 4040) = 4033.72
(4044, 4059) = 4056.07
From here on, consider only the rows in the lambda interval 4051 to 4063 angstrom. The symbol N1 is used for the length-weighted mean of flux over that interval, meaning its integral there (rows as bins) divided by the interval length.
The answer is 5.72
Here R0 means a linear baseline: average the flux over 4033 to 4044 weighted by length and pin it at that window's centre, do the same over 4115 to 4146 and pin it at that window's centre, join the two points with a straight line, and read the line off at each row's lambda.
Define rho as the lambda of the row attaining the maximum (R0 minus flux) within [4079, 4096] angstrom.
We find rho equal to 4089.83 angstrom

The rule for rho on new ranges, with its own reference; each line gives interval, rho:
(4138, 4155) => 4144.82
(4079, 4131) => 4106.82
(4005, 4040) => 4009.64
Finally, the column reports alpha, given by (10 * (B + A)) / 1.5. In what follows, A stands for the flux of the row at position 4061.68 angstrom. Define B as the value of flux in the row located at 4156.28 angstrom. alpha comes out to 76.0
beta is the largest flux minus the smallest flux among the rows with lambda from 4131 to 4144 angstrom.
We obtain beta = 1.0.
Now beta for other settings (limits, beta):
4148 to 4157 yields 0.5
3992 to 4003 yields 2.2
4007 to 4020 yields 1.7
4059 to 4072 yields 1.7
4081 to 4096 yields 0.9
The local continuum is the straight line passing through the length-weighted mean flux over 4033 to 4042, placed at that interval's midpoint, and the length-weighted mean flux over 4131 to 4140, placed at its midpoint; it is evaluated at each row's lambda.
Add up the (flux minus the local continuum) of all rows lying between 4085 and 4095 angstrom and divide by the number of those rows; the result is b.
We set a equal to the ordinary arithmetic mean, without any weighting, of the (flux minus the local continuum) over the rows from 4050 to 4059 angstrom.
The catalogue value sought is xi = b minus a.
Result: 0.2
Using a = -0.3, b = -0.17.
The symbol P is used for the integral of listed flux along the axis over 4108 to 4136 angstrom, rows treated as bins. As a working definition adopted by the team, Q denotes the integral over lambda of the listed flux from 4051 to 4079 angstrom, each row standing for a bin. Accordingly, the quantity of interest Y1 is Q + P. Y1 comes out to 317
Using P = 154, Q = 163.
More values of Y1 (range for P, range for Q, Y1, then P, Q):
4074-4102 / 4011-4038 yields 314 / 155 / 159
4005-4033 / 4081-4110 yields 323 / 163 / 160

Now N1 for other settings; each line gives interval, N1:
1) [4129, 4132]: 5.38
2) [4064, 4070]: 6.32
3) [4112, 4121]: 5.36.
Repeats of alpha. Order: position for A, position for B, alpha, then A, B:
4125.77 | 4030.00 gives 78.1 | 5.719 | 6.001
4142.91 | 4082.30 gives 76.8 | 6.054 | 5.462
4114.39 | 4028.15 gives 76.0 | 5.108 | 6.299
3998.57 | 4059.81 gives 66.6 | 4.701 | 5.294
